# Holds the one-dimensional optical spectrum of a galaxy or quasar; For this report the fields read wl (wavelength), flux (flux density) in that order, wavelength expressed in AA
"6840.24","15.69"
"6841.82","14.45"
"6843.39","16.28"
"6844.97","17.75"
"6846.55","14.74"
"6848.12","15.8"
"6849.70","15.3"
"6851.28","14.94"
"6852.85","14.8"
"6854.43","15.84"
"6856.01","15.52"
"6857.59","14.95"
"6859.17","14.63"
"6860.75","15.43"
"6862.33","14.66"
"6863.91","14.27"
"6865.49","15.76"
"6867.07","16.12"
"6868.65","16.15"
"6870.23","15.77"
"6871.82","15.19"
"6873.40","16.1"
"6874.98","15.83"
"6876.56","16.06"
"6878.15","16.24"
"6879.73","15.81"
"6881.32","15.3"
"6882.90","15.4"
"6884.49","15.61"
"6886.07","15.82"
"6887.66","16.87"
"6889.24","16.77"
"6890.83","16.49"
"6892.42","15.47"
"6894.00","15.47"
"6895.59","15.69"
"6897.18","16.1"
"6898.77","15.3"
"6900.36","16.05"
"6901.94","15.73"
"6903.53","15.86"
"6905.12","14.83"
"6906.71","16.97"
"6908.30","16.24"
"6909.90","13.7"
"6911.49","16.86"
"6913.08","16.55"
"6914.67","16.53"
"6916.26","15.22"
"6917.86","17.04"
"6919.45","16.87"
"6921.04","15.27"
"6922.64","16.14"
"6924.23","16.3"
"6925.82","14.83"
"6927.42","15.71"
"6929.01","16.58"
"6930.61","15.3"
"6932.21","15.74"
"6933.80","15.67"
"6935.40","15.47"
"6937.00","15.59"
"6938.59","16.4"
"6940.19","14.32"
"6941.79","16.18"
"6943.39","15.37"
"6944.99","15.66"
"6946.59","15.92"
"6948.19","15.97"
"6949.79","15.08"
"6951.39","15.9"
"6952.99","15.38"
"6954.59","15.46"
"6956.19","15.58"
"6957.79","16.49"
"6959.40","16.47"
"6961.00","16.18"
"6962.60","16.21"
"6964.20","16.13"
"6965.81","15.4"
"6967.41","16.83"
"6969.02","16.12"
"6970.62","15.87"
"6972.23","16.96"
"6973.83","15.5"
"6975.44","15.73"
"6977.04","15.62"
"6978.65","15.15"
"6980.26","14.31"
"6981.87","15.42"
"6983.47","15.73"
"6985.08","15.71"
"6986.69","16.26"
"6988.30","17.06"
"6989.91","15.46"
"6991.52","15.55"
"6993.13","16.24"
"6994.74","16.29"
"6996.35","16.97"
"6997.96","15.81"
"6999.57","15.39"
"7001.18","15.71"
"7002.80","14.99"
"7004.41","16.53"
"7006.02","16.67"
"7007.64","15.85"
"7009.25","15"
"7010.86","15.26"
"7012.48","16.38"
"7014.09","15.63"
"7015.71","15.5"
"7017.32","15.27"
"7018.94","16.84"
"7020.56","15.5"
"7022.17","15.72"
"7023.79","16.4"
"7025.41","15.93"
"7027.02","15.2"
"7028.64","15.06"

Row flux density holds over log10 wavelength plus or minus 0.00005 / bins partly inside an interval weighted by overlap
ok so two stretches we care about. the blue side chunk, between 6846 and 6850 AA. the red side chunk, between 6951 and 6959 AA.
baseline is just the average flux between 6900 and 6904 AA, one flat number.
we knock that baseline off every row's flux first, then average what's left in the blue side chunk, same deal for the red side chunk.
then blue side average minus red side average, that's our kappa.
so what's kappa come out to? -0.48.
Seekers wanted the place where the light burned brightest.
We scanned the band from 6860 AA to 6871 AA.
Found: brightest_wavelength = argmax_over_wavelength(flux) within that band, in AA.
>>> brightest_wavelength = 6868.65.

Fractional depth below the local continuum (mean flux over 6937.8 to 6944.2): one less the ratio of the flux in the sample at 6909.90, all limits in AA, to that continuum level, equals 0.12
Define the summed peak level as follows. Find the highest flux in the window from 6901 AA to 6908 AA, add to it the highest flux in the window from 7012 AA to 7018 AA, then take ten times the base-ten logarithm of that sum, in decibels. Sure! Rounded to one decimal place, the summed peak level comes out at 15.2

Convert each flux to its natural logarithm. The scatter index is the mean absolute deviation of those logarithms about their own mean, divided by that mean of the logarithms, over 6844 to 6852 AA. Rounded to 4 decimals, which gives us 0.0193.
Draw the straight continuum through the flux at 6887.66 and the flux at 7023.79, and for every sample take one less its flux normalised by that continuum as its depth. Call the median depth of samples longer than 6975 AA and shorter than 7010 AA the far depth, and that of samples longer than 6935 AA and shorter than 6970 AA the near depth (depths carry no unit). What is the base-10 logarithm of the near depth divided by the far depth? -0.041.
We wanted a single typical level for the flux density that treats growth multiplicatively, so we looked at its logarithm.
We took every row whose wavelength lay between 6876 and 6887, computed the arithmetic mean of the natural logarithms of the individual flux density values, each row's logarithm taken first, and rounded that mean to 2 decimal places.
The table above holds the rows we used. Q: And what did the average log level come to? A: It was 2.76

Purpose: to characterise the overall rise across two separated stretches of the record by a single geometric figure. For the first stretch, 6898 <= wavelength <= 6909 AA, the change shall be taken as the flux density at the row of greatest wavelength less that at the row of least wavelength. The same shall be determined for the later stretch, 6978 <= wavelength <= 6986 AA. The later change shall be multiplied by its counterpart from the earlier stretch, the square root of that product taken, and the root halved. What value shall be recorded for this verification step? 0.363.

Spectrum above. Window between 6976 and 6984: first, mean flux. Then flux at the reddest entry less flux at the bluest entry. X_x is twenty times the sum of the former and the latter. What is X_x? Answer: 307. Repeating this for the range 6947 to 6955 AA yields 301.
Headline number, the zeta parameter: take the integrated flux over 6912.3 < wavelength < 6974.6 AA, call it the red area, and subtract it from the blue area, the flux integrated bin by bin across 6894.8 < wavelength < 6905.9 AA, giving -817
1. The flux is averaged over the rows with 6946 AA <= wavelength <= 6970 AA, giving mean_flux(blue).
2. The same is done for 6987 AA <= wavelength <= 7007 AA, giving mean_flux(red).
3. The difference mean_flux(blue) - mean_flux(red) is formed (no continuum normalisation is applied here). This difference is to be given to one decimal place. -0.1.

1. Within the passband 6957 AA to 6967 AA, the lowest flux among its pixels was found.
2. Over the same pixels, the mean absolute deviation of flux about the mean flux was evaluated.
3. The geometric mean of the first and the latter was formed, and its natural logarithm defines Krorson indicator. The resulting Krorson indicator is 0.68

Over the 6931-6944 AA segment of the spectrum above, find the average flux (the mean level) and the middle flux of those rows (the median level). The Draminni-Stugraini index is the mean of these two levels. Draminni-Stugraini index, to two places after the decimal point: 15.61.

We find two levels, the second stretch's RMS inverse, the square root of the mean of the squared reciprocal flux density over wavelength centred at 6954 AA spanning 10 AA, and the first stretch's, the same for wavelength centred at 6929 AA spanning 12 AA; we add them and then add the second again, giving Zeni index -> 0.192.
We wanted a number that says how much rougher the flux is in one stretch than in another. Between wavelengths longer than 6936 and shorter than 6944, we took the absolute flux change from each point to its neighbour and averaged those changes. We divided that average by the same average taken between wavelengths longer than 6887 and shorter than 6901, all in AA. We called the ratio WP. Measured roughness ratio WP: 3.1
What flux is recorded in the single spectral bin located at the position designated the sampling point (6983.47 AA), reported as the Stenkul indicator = 15.73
